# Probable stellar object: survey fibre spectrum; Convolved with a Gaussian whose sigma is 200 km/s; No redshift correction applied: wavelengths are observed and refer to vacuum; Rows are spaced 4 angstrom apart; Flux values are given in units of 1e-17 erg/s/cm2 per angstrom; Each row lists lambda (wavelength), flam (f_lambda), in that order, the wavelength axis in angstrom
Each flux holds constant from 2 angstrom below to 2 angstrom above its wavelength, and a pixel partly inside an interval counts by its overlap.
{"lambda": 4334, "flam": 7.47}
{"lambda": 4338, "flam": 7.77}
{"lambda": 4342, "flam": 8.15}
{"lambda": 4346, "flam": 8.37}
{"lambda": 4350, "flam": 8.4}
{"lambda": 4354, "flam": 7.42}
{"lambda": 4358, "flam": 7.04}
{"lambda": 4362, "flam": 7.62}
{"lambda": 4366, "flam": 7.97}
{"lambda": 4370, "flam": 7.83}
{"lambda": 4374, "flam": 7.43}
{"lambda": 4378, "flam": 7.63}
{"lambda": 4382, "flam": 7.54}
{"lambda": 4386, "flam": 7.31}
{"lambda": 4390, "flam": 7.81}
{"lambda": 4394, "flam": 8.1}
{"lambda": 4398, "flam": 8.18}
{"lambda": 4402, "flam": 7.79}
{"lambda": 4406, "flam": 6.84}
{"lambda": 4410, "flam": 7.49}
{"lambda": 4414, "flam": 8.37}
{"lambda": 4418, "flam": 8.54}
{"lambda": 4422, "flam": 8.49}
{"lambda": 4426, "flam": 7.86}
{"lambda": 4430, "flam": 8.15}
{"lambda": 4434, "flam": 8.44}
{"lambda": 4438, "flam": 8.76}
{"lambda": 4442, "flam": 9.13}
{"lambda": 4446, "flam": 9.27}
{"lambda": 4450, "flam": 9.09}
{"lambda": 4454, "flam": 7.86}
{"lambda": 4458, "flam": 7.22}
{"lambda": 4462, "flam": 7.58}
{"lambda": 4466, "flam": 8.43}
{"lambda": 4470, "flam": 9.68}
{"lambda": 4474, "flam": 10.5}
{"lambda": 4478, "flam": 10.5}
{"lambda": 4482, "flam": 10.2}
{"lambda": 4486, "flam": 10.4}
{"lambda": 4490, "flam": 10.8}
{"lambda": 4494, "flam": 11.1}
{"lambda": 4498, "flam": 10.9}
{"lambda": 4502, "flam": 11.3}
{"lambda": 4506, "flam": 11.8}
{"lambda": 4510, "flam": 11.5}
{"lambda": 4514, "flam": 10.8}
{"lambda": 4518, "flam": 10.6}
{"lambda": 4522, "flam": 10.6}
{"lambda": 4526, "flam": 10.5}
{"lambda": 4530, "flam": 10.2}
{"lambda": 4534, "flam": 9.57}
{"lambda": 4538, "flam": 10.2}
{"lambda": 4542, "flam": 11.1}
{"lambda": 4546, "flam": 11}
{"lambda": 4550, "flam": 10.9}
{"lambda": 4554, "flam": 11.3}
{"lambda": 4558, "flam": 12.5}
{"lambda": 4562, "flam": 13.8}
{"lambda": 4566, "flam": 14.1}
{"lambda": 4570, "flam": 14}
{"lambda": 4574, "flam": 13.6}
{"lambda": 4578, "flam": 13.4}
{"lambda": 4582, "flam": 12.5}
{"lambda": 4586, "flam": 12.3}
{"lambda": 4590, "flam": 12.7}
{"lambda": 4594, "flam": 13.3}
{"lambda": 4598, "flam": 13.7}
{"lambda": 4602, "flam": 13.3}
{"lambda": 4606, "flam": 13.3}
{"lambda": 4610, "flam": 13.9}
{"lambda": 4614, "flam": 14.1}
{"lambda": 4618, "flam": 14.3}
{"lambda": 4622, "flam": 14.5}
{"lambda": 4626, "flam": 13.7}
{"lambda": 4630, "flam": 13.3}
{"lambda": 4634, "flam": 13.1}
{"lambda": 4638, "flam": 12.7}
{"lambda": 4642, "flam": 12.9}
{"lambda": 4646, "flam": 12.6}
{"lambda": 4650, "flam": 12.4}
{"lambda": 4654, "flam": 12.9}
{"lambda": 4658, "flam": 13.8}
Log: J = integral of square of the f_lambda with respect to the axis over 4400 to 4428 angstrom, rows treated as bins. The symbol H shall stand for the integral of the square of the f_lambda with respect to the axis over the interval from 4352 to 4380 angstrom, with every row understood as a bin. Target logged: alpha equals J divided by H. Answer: 1.10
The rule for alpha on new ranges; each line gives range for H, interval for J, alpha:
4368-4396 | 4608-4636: 3.26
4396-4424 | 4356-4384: 0.90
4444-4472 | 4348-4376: 0.82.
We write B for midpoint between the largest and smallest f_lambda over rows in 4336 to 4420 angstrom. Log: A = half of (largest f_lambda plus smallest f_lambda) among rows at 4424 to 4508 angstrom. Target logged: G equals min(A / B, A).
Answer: 1.24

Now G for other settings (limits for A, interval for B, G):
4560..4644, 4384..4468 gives 1.66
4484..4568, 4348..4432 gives 1.54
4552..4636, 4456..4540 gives 1.36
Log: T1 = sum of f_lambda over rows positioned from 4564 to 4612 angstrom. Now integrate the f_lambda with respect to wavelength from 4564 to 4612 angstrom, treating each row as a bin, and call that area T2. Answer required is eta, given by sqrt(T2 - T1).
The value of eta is 21.9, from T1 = 160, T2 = 640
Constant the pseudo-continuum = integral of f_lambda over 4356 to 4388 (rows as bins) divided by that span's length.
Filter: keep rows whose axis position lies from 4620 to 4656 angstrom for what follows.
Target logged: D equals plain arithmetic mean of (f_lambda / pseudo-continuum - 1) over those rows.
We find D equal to 0.74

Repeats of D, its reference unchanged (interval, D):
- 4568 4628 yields 0.79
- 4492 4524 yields 0.47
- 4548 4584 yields 0.71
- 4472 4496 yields 0.40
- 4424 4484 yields 0.17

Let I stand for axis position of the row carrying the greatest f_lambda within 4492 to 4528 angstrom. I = 4506 angstrom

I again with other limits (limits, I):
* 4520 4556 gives 4554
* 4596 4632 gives 4622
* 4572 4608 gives 4598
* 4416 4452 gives 4446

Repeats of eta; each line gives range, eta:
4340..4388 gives 16.7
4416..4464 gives 17.4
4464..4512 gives 19.5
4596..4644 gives 22.1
